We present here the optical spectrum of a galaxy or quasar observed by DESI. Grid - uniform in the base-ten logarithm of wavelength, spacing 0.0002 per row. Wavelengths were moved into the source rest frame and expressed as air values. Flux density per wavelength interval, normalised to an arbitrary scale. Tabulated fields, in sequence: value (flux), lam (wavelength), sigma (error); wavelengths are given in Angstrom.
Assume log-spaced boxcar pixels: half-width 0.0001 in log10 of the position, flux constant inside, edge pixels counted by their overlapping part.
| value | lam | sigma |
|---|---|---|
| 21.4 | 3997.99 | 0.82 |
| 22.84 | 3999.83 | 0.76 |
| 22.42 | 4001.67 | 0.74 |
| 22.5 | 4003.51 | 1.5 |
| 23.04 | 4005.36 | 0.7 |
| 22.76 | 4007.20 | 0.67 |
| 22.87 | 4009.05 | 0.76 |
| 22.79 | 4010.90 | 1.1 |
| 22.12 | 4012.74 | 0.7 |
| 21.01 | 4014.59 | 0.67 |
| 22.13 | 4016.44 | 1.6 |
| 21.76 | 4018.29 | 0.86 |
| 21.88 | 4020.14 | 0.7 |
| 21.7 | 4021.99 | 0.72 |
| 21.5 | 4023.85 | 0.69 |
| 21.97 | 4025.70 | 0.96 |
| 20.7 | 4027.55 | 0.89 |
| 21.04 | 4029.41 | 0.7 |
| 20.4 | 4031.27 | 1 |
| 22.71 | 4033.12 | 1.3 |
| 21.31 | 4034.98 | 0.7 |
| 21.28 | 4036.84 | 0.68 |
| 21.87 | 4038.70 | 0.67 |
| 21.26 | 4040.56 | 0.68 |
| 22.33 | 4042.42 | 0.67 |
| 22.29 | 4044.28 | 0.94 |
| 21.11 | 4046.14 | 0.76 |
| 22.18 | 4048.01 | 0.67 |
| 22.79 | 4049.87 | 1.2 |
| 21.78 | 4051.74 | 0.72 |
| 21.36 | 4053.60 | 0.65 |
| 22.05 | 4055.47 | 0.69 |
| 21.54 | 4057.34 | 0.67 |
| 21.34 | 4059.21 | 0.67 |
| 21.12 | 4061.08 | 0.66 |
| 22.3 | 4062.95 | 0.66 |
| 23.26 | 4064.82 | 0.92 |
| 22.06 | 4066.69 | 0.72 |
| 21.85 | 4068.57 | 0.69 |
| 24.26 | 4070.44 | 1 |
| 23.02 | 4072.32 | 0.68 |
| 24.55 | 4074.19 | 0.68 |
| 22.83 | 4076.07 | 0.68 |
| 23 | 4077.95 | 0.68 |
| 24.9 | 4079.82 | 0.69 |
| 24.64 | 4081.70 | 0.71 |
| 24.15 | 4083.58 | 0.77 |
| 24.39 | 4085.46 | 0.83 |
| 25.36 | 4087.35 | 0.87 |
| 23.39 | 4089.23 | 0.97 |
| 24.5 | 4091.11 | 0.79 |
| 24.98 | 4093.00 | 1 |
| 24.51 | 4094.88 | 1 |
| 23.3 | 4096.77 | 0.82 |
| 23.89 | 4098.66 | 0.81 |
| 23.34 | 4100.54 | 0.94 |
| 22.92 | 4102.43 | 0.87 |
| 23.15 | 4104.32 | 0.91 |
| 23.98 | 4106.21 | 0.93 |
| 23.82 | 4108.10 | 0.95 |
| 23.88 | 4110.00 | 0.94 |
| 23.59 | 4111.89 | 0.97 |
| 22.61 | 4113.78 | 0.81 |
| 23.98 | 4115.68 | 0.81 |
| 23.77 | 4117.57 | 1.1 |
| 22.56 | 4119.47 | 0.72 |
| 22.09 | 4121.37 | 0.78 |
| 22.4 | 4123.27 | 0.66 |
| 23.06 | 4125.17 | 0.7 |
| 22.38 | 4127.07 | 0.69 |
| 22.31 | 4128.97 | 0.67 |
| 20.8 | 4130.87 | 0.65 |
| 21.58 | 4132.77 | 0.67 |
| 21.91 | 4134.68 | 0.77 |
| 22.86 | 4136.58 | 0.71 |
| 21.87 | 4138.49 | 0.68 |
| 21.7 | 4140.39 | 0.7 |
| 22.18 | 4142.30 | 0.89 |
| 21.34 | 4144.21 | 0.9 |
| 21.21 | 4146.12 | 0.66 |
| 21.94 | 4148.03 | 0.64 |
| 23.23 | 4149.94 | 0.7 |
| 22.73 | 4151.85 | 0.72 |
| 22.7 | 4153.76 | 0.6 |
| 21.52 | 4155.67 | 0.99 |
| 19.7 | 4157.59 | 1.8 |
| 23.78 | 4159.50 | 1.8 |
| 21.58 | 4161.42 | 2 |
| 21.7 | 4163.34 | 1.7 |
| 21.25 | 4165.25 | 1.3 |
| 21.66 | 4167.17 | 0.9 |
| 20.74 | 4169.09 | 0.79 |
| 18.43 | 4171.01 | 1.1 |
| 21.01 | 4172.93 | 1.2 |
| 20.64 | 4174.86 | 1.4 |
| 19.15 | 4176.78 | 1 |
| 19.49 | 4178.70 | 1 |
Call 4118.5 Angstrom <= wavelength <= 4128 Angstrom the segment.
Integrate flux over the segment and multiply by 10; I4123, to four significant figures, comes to 2136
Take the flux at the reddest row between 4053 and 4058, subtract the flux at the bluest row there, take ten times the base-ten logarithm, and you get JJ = -7.4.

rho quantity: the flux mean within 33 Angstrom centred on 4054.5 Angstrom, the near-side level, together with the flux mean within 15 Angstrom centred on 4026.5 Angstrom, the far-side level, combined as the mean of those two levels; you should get 21.8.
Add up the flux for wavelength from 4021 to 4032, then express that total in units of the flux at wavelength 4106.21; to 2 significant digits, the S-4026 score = 5.3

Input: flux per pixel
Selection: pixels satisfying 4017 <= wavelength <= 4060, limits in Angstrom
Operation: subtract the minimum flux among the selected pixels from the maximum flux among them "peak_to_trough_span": 2.4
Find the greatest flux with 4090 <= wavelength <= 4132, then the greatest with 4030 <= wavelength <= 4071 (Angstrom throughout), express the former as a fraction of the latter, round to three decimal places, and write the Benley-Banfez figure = 1.030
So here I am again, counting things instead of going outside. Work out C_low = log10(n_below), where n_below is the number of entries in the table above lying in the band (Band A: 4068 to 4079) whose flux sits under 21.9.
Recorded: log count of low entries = 0.0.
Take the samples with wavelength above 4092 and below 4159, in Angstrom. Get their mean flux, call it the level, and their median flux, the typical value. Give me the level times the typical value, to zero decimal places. 515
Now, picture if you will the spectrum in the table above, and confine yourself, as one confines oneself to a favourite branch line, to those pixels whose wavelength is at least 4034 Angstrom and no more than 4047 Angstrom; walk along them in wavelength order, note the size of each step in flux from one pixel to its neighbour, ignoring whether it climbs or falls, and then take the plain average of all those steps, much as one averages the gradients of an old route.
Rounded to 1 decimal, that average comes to 0.6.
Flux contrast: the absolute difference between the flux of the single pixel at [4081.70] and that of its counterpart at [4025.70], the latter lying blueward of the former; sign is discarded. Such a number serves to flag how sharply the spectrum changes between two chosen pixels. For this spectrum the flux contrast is 2.7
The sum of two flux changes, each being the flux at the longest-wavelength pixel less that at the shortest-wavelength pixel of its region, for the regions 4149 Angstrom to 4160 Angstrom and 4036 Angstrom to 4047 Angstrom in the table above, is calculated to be 0.4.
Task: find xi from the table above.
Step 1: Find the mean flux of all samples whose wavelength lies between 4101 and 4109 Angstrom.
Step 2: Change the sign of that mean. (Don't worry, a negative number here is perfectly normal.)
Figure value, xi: -23.5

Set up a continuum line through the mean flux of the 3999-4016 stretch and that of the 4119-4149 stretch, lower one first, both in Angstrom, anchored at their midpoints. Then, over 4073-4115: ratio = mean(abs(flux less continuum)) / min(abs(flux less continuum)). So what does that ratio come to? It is 3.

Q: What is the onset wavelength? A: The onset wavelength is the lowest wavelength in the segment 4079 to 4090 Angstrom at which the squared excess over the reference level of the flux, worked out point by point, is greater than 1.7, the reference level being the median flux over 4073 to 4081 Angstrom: 4087.35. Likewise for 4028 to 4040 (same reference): 4029.41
